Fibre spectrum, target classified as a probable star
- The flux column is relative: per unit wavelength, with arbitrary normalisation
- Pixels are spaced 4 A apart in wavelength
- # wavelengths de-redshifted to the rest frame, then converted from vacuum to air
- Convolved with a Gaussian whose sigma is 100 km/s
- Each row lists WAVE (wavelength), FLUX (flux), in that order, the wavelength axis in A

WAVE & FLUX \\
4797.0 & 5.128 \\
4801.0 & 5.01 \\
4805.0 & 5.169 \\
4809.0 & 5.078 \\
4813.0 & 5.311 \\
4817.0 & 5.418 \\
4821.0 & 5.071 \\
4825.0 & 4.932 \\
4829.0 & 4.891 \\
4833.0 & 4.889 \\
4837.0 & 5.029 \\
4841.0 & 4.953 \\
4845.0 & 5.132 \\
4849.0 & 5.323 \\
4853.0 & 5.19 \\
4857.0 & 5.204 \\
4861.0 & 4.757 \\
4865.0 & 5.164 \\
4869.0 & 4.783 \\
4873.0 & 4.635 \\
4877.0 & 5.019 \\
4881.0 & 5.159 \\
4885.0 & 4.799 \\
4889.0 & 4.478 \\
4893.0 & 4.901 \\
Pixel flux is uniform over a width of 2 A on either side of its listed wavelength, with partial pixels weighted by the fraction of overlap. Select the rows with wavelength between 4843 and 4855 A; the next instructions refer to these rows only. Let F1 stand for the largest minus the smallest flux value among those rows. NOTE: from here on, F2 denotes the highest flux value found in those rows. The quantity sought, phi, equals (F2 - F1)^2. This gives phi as 26.3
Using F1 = 0.19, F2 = 5.323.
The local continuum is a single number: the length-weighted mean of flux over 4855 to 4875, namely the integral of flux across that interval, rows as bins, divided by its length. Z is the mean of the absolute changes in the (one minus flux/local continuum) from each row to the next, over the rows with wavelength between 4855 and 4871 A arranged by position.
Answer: 0.084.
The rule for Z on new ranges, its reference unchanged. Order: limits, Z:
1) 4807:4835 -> 0.030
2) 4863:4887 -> 0.058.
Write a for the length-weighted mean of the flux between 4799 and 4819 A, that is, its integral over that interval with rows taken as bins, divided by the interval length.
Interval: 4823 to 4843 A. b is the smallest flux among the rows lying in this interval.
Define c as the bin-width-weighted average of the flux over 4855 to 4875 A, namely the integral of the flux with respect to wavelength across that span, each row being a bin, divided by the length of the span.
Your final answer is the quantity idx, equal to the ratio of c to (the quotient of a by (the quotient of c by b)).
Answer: 0.948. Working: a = 5.20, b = 4.889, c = 4.91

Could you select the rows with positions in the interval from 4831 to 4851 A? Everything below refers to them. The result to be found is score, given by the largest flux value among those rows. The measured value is 5.323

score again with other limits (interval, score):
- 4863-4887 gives 5.164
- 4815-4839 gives 5.418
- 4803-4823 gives 5.418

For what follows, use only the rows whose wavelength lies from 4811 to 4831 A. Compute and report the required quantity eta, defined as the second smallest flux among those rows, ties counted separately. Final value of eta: 4.932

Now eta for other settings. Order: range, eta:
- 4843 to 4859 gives 5.19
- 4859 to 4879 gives 4.757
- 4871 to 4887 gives 4.799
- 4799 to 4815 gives 5.078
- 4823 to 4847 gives 4.891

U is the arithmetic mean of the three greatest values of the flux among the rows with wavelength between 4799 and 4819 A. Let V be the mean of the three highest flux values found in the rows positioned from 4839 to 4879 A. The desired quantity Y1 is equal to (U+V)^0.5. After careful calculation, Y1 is 3.25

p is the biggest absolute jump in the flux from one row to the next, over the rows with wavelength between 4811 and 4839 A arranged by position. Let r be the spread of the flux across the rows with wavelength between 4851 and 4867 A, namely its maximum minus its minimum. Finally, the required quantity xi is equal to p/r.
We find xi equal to 0.8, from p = 0.35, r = 0.45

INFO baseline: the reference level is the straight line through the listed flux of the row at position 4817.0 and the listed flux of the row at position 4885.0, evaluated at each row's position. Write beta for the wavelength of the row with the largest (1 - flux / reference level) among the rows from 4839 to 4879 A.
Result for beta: 4873.0 A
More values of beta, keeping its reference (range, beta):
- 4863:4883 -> 4873.0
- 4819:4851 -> 4829.0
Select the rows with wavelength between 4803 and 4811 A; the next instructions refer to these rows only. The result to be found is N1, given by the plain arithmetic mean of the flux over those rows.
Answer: 5.12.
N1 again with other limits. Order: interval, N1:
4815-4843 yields 5.03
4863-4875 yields 4.86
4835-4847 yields 5.04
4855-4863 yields 4.98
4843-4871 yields 5.08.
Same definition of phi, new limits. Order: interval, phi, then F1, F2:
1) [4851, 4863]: 22.6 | 0.45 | 5.204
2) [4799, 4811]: 25.1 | 0.16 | 5.169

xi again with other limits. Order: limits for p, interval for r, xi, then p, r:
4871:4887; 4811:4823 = 1.1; 0.38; 0.35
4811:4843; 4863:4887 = 0.7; 0.35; 0.53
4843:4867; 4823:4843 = 3.2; 0.45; 0.14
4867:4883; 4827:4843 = 2.7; 0.38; 0.14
